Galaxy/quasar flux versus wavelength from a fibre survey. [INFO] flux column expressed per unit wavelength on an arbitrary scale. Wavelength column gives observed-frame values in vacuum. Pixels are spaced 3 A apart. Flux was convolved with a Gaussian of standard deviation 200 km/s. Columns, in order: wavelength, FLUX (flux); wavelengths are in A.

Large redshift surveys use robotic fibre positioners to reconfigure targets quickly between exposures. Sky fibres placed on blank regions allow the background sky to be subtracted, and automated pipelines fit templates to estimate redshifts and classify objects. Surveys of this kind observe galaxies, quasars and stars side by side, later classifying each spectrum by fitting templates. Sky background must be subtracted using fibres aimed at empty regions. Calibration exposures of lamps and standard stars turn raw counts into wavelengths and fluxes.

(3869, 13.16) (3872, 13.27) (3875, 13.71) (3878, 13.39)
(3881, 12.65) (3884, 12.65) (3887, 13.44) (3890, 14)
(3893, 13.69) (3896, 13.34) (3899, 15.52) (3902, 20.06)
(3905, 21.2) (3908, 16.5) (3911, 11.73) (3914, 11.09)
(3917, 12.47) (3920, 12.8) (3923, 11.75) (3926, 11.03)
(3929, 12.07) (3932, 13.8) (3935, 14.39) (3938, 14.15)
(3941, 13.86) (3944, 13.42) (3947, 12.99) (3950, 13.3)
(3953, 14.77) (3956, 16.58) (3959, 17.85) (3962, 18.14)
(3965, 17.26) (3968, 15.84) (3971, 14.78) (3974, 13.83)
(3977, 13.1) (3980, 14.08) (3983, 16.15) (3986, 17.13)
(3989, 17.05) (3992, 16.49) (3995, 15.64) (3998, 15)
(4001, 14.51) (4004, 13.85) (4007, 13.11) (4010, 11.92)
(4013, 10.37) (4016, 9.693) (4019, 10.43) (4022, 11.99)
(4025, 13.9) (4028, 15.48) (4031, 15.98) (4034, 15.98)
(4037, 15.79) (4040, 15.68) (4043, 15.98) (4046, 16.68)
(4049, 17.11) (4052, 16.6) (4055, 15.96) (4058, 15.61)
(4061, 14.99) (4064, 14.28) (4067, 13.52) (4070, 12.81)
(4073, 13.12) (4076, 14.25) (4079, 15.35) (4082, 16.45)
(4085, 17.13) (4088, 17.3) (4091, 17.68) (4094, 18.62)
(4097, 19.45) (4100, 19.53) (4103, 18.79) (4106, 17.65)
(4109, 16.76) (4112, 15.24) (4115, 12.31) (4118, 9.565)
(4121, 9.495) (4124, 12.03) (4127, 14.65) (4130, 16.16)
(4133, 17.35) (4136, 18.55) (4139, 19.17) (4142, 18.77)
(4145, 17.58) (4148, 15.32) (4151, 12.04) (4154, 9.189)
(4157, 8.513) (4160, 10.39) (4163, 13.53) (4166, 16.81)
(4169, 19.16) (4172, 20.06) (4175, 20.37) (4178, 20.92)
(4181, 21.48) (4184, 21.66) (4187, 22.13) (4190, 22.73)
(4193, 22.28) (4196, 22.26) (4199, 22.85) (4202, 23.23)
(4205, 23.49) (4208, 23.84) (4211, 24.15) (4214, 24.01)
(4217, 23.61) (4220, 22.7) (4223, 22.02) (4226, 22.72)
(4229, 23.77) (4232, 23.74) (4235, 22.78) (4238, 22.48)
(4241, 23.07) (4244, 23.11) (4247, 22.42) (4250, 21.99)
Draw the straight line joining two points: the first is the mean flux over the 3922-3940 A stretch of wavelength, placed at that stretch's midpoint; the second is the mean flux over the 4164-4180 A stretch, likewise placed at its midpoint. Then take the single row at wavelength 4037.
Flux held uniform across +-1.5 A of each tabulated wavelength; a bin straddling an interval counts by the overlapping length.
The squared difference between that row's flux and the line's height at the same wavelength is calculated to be 0.00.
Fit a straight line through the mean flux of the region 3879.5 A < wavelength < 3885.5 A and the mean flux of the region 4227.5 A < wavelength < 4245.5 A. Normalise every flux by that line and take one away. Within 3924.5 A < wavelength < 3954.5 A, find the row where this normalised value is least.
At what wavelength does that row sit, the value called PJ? 3926 A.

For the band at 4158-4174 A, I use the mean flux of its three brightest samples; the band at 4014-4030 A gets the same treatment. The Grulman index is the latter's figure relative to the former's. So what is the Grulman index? 0.74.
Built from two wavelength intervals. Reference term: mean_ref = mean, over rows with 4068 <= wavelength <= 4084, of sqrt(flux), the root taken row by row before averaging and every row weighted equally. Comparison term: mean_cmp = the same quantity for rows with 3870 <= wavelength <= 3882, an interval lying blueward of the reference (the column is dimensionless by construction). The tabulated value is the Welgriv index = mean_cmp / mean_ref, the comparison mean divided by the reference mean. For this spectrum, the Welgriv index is 0.96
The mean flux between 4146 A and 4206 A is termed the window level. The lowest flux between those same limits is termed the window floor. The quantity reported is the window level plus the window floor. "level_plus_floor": 27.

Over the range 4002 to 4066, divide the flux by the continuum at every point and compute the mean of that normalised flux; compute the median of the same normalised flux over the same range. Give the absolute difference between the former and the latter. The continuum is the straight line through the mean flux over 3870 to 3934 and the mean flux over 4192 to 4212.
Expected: 0.037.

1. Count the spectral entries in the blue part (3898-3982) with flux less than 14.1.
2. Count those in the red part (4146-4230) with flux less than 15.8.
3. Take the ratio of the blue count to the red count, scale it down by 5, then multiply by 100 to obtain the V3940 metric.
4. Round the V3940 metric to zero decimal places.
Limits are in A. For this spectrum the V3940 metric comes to 50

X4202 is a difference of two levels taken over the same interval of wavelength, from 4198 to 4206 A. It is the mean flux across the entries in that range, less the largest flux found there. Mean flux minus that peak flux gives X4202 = -0.30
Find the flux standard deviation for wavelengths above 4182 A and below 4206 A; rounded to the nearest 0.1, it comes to 0.6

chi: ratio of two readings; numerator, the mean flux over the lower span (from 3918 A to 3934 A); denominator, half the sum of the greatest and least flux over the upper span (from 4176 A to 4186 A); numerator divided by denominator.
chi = 0.58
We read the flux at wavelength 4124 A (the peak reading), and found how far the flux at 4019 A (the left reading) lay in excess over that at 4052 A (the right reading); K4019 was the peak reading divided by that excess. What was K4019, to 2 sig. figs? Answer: -1.9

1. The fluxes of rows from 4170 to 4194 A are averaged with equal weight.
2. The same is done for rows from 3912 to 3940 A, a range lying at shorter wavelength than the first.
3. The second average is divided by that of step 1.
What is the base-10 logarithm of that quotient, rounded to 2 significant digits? -0.23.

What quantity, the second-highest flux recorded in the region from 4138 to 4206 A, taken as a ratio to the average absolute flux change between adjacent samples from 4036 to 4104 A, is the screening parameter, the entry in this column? 38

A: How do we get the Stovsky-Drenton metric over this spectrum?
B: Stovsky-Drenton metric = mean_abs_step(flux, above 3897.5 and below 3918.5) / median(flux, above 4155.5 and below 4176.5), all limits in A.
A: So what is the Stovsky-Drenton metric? 0.17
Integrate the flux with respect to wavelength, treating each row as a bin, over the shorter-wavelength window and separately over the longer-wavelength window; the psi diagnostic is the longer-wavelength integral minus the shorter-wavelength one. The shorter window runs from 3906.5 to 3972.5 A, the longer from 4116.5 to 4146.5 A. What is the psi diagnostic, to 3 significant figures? -472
